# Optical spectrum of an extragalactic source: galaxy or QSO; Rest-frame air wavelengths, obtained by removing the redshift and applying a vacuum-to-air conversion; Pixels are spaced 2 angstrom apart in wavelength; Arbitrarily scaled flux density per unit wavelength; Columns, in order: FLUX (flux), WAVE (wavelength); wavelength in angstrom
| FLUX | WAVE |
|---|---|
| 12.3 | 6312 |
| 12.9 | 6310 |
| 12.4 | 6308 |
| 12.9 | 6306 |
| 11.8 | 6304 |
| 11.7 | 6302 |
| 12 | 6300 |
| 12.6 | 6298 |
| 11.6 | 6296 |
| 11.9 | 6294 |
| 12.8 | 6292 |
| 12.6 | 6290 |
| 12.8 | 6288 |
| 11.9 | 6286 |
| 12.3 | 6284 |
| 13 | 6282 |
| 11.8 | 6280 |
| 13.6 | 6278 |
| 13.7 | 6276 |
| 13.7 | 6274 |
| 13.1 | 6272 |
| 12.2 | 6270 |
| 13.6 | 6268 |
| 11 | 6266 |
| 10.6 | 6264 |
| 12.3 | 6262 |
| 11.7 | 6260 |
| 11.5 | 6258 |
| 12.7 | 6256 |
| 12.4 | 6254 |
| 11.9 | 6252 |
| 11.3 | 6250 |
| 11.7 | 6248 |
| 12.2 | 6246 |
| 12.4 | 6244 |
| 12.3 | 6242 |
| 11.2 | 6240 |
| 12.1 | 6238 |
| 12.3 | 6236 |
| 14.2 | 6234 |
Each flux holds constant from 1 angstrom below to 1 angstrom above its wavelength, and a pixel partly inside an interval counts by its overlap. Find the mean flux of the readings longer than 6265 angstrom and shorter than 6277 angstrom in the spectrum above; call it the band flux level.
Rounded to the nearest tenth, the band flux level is 12.9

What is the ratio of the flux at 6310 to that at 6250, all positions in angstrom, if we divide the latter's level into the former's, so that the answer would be 1.14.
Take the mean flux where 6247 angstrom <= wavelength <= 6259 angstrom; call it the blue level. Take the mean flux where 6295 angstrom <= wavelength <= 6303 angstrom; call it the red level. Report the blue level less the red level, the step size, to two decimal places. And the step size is -0.06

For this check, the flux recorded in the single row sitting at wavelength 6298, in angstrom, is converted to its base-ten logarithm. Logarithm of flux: 1.10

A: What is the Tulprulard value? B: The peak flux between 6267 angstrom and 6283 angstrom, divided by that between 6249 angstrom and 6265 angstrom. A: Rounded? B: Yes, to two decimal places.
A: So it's 1.08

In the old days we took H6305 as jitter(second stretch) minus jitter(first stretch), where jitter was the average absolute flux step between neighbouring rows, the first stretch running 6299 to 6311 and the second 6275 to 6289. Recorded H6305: 0.35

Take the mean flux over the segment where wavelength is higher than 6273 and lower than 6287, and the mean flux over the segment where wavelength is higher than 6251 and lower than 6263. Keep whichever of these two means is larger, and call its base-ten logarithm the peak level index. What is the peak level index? 1.11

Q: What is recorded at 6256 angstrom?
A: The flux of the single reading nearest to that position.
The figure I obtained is 12.7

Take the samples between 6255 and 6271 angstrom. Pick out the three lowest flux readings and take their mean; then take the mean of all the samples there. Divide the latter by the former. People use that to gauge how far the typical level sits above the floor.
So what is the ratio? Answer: 1.08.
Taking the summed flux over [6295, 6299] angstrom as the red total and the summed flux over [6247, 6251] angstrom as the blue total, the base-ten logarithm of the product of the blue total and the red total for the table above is 2.75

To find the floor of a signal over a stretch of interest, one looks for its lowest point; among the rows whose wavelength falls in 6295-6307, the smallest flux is 11.6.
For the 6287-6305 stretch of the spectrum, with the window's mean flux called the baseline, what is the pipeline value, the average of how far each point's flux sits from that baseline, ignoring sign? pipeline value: 0.44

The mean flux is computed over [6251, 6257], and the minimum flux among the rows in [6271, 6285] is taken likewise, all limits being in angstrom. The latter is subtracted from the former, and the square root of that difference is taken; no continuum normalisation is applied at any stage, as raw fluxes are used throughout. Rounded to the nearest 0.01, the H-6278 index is 0.73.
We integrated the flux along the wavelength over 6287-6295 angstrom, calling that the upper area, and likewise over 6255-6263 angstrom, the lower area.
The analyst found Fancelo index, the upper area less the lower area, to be 4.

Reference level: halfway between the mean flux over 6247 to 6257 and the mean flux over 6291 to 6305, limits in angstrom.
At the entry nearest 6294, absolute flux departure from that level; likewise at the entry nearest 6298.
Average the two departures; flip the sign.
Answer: -0.35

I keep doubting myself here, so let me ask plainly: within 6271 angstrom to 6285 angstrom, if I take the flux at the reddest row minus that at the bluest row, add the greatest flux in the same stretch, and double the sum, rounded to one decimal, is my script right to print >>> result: 25.8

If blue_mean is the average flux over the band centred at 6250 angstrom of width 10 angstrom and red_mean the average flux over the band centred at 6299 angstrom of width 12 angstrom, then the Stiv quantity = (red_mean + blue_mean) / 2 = 11.9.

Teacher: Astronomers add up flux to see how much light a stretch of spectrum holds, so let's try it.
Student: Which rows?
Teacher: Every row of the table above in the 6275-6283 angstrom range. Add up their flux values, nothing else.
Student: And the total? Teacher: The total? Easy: 52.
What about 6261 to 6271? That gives 60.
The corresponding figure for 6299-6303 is 24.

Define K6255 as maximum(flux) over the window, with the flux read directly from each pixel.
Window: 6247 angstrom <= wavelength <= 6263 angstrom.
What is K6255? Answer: 12.7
